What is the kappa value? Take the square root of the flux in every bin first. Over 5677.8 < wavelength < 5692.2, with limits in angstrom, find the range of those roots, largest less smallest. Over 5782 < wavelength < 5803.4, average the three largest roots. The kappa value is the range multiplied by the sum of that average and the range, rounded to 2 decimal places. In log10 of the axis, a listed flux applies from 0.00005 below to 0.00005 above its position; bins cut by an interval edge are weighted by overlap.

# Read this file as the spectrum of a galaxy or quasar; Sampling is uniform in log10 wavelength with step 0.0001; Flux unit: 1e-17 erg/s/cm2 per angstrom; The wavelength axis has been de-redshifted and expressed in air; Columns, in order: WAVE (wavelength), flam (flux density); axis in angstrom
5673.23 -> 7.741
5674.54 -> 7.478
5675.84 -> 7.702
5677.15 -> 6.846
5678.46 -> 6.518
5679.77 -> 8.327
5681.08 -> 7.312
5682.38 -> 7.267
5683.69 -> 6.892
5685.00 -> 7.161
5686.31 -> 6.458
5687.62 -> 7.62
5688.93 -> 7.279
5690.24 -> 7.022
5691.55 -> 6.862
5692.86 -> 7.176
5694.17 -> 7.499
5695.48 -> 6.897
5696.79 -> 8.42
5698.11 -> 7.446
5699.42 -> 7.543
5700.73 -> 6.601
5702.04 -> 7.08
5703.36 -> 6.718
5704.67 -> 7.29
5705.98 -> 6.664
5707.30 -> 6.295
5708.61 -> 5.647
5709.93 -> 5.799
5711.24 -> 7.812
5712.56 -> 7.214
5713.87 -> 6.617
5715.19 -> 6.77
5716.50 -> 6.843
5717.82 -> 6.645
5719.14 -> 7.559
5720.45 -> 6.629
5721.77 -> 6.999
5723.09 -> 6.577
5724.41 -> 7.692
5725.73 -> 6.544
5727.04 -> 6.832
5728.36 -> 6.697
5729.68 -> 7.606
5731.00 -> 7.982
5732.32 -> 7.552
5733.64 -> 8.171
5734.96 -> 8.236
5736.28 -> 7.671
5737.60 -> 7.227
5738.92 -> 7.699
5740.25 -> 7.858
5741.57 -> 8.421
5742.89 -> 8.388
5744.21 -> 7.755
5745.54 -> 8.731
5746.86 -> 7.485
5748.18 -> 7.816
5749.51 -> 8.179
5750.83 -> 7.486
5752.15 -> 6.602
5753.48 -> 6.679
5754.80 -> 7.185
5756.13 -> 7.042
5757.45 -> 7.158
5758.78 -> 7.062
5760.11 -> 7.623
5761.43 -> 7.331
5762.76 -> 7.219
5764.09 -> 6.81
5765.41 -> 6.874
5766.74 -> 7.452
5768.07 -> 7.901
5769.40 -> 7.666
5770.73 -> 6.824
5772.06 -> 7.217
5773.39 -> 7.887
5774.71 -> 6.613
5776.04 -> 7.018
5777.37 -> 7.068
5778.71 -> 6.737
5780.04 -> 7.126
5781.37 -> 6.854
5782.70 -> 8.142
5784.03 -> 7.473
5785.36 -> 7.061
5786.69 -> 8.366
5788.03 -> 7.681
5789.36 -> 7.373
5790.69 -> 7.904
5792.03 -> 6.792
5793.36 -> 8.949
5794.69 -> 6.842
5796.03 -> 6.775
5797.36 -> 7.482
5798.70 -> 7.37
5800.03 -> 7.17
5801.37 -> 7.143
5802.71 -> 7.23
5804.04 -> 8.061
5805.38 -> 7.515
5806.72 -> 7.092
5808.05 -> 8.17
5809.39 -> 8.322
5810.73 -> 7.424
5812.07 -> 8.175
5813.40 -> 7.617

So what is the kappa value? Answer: 1.12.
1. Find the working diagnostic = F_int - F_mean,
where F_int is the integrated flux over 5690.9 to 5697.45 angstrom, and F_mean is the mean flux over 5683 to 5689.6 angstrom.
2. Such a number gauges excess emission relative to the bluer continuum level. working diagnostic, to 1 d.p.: 41.2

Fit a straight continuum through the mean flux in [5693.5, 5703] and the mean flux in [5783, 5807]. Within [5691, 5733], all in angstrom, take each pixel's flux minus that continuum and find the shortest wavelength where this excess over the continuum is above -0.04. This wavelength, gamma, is 5694.17 angstrom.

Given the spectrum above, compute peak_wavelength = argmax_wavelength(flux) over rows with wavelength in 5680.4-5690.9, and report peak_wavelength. 5687.62 angstrom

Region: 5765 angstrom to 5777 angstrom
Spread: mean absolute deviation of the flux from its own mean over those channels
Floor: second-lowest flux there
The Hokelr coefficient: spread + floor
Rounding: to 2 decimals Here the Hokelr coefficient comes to 7.23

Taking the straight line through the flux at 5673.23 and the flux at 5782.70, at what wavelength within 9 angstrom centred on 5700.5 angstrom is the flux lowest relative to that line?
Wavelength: 5700.73 angstrom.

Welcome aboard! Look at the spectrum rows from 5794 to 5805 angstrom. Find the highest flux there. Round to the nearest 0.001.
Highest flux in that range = 8.061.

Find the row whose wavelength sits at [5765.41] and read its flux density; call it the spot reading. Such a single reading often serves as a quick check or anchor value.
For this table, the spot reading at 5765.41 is 6.874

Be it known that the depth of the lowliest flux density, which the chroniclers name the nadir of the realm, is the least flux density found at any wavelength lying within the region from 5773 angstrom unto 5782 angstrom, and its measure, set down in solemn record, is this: 6.613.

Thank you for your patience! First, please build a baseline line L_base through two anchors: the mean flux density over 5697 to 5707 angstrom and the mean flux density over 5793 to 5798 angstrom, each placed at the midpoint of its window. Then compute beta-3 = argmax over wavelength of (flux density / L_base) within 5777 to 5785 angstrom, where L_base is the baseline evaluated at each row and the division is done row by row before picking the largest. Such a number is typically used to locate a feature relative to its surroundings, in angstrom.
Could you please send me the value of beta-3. 5782.70 angstrom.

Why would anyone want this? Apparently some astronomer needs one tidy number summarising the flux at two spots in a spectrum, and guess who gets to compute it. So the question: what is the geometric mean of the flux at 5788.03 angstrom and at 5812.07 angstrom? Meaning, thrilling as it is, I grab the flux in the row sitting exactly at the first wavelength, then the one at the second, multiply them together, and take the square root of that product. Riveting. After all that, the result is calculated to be 7.92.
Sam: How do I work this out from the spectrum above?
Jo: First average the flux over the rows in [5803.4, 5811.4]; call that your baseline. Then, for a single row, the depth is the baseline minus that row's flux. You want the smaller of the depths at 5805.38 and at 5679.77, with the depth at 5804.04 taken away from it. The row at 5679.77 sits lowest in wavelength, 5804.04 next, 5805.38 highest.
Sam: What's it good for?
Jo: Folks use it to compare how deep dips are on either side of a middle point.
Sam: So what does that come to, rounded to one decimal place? -0.3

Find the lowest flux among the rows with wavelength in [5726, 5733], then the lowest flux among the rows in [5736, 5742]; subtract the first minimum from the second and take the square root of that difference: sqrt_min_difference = 0.73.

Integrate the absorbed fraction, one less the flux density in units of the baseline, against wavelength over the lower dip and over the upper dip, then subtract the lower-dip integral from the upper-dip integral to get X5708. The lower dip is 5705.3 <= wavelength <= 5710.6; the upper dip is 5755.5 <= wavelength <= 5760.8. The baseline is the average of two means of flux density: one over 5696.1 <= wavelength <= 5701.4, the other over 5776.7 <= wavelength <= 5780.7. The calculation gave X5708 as -0.8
